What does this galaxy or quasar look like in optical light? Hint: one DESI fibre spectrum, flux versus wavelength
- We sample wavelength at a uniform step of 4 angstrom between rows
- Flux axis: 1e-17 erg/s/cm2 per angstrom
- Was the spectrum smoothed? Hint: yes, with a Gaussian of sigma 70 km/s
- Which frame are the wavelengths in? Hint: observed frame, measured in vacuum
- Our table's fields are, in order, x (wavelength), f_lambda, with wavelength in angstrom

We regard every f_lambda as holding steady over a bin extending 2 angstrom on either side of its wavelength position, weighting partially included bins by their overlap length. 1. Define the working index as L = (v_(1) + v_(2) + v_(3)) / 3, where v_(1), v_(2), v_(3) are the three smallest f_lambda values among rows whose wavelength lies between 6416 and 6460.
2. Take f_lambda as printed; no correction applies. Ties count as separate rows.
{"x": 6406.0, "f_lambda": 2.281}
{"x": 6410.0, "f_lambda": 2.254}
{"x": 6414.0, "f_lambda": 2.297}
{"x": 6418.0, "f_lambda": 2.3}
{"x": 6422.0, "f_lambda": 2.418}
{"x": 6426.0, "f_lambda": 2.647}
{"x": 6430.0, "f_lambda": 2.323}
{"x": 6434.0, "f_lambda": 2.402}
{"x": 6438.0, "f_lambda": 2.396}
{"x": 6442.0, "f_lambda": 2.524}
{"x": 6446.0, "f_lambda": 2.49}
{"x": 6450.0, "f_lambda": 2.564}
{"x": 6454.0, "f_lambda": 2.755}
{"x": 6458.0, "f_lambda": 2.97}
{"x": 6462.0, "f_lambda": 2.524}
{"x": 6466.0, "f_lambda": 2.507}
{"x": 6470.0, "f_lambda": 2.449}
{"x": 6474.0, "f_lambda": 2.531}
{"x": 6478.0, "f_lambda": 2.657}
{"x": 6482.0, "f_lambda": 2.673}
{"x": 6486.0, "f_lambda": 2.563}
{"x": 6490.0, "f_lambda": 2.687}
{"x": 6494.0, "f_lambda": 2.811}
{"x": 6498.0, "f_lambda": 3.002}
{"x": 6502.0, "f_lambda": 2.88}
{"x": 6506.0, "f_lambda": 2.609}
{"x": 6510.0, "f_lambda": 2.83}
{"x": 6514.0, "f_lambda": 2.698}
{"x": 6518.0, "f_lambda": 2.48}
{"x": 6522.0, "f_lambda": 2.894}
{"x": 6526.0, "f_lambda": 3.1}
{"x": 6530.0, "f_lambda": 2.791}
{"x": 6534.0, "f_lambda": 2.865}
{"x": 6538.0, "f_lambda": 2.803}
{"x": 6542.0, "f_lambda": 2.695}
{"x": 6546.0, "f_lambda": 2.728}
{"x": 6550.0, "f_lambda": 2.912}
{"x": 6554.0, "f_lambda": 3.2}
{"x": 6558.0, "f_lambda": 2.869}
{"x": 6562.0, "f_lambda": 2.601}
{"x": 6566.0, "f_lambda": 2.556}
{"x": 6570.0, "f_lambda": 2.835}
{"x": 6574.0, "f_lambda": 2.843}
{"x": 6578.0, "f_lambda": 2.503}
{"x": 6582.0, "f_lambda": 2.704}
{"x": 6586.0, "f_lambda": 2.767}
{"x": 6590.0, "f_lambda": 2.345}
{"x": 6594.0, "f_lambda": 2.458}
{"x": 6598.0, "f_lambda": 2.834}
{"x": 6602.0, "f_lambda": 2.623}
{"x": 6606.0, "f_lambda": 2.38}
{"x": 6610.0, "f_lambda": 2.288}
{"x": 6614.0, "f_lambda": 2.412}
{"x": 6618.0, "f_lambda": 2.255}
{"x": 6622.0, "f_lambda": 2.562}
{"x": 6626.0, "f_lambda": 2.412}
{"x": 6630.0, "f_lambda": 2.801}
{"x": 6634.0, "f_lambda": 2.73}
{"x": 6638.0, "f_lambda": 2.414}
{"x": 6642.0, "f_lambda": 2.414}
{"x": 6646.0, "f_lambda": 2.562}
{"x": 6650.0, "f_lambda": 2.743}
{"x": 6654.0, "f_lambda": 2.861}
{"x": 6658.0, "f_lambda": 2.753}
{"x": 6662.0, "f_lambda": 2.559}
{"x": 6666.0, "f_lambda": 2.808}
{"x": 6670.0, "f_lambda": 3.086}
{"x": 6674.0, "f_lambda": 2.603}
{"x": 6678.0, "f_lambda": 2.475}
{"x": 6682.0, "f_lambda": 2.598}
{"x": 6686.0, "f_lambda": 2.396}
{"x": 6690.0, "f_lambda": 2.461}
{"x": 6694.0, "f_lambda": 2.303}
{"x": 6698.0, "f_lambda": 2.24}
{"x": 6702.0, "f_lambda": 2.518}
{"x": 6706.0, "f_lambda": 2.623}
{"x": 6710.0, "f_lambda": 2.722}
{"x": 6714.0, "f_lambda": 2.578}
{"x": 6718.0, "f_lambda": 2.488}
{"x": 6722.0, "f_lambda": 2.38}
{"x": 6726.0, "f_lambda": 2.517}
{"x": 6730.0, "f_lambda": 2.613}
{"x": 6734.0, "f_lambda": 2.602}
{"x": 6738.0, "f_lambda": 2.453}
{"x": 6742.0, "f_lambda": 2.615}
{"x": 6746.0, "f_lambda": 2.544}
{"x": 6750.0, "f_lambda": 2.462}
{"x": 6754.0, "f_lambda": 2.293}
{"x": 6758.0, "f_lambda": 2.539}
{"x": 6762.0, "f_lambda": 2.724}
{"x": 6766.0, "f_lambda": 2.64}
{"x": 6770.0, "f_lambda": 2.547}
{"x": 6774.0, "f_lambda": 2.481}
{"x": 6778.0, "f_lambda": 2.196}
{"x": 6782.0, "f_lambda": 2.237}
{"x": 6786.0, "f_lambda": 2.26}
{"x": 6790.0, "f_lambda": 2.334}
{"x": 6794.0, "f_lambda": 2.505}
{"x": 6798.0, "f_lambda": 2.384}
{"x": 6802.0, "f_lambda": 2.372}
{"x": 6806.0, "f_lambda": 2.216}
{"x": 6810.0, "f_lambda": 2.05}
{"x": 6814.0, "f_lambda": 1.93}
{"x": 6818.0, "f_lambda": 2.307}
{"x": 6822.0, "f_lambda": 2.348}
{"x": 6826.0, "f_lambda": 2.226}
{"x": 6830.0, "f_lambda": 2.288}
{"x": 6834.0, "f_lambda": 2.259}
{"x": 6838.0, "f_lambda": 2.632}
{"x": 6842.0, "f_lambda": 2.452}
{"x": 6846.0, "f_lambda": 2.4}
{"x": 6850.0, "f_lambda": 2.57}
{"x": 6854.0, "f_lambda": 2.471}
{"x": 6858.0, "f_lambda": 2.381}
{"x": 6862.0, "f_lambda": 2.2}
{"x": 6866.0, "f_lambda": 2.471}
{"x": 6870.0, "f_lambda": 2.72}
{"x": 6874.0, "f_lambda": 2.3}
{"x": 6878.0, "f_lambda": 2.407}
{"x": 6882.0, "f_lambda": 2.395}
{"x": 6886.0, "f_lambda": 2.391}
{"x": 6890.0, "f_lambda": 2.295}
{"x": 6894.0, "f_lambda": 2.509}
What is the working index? 2.34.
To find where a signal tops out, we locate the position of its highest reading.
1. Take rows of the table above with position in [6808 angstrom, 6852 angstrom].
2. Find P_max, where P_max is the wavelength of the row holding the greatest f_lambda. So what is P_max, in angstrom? 6838.0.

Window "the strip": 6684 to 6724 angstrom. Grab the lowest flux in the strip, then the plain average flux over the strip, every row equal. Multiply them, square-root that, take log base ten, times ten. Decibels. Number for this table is 3.72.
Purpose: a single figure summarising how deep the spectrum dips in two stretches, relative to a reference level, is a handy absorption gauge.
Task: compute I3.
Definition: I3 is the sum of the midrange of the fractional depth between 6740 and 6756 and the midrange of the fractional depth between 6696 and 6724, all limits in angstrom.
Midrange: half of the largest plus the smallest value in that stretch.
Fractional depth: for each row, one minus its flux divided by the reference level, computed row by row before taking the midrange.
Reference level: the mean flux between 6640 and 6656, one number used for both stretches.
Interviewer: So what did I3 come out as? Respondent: 0.13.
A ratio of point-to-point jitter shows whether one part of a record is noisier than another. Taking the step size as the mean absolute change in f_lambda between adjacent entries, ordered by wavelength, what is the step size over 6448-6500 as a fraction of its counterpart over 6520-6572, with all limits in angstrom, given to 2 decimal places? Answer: 0.78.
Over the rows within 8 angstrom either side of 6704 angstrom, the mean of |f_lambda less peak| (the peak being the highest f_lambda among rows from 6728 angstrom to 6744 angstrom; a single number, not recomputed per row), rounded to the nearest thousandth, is 0.147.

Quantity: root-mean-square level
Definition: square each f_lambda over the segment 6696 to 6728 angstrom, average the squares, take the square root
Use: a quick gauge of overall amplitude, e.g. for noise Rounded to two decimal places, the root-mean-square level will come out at 2.51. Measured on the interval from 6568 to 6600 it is 2.67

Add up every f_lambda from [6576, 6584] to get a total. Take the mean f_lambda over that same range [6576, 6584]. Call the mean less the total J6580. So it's -2.6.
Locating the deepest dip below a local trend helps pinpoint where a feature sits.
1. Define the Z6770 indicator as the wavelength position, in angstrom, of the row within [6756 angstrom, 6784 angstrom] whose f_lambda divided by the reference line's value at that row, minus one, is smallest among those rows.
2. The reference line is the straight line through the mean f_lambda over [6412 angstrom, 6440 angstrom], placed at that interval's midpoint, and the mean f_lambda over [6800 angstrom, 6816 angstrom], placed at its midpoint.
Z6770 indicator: 6778.0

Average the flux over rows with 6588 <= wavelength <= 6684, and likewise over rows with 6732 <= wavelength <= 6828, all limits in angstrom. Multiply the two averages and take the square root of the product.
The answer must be 2.48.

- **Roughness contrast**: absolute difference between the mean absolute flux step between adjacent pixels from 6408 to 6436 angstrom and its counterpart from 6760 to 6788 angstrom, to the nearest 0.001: 0.034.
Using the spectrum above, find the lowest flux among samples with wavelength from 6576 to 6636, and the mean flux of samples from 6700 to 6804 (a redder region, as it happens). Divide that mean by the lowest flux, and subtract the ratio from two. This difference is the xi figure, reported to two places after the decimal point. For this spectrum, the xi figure 0.90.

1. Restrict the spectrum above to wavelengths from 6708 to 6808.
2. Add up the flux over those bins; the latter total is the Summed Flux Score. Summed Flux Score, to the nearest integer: 62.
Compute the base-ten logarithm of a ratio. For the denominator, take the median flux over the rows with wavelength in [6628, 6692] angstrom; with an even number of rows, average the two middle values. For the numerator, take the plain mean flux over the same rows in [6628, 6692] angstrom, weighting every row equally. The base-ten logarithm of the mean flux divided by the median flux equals 0.007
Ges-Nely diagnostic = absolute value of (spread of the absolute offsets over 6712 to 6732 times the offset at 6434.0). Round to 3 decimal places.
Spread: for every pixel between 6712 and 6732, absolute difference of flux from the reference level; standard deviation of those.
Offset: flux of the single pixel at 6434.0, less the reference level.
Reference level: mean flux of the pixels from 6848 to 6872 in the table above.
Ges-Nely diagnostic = 0.003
